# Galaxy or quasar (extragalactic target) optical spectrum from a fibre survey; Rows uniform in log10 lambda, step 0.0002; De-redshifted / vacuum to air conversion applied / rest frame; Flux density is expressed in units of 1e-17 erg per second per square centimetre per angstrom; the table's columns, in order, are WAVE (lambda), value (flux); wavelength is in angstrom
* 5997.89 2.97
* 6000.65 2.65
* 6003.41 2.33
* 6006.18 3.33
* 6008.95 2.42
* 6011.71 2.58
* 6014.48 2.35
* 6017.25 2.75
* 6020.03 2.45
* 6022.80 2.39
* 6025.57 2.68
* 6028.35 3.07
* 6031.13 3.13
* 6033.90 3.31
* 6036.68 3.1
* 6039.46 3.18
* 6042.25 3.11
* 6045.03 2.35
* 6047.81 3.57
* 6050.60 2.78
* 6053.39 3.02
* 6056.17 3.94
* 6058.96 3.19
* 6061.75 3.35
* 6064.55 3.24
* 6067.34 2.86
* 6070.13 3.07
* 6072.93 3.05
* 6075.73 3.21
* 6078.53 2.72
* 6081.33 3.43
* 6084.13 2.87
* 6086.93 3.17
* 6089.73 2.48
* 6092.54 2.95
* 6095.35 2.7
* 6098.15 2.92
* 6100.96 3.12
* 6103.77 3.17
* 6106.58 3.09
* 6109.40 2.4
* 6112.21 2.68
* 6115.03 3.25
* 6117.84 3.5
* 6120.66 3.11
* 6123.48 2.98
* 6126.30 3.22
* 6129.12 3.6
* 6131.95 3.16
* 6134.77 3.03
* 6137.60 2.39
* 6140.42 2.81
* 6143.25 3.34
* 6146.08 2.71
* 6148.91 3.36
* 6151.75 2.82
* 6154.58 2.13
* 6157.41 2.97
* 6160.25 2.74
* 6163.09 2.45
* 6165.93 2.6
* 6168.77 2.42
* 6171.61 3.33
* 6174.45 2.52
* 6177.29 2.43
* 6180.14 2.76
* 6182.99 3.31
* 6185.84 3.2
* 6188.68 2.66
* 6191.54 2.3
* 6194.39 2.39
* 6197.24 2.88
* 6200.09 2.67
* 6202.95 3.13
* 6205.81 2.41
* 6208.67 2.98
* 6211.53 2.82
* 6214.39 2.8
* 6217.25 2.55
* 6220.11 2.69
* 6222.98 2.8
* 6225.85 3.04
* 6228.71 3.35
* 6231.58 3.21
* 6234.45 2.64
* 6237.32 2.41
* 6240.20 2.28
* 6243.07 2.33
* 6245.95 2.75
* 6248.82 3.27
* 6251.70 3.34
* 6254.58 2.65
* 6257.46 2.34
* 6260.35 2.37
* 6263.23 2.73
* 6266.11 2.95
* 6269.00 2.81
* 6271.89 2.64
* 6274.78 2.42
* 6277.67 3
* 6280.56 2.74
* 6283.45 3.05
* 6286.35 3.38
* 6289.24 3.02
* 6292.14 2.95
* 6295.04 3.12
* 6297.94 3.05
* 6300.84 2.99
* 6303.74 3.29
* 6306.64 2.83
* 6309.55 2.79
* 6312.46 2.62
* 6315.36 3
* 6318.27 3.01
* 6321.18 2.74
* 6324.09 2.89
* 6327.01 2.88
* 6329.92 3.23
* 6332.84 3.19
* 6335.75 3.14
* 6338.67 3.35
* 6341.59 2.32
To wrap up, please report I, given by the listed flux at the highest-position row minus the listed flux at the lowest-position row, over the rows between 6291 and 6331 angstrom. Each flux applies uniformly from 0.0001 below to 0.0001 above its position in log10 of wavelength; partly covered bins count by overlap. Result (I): 0.28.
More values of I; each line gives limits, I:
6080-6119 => 0.07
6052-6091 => -0.54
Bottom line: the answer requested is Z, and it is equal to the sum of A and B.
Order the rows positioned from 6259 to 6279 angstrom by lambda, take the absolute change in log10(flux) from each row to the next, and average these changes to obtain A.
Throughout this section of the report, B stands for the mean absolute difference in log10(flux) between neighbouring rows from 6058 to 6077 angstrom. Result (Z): 0.070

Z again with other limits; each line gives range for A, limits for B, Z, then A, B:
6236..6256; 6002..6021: 0.128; 0.048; 0.080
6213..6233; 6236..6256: 0.078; 0.030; 0.048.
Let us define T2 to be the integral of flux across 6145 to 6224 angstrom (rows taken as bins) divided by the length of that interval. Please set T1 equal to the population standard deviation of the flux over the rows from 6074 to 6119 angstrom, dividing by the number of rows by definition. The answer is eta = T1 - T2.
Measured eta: -2.43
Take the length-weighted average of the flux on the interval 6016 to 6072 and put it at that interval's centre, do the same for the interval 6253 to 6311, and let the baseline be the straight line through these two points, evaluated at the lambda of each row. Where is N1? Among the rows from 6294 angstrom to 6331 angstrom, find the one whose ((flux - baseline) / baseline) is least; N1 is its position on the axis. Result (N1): 6312.46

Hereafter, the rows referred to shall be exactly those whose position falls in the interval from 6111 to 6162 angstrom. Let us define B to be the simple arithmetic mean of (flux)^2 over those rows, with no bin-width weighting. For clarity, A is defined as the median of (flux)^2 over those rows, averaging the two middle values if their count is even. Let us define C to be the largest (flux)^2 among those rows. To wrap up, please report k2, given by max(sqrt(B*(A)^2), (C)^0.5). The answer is 27.2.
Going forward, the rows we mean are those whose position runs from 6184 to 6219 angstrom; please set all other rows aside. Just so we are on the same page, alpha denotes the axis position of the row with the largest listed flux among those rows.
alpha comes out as 6185.84 angstrom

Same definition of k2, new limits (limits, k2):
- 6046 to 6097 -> 29.1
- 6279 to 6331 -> 26.8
